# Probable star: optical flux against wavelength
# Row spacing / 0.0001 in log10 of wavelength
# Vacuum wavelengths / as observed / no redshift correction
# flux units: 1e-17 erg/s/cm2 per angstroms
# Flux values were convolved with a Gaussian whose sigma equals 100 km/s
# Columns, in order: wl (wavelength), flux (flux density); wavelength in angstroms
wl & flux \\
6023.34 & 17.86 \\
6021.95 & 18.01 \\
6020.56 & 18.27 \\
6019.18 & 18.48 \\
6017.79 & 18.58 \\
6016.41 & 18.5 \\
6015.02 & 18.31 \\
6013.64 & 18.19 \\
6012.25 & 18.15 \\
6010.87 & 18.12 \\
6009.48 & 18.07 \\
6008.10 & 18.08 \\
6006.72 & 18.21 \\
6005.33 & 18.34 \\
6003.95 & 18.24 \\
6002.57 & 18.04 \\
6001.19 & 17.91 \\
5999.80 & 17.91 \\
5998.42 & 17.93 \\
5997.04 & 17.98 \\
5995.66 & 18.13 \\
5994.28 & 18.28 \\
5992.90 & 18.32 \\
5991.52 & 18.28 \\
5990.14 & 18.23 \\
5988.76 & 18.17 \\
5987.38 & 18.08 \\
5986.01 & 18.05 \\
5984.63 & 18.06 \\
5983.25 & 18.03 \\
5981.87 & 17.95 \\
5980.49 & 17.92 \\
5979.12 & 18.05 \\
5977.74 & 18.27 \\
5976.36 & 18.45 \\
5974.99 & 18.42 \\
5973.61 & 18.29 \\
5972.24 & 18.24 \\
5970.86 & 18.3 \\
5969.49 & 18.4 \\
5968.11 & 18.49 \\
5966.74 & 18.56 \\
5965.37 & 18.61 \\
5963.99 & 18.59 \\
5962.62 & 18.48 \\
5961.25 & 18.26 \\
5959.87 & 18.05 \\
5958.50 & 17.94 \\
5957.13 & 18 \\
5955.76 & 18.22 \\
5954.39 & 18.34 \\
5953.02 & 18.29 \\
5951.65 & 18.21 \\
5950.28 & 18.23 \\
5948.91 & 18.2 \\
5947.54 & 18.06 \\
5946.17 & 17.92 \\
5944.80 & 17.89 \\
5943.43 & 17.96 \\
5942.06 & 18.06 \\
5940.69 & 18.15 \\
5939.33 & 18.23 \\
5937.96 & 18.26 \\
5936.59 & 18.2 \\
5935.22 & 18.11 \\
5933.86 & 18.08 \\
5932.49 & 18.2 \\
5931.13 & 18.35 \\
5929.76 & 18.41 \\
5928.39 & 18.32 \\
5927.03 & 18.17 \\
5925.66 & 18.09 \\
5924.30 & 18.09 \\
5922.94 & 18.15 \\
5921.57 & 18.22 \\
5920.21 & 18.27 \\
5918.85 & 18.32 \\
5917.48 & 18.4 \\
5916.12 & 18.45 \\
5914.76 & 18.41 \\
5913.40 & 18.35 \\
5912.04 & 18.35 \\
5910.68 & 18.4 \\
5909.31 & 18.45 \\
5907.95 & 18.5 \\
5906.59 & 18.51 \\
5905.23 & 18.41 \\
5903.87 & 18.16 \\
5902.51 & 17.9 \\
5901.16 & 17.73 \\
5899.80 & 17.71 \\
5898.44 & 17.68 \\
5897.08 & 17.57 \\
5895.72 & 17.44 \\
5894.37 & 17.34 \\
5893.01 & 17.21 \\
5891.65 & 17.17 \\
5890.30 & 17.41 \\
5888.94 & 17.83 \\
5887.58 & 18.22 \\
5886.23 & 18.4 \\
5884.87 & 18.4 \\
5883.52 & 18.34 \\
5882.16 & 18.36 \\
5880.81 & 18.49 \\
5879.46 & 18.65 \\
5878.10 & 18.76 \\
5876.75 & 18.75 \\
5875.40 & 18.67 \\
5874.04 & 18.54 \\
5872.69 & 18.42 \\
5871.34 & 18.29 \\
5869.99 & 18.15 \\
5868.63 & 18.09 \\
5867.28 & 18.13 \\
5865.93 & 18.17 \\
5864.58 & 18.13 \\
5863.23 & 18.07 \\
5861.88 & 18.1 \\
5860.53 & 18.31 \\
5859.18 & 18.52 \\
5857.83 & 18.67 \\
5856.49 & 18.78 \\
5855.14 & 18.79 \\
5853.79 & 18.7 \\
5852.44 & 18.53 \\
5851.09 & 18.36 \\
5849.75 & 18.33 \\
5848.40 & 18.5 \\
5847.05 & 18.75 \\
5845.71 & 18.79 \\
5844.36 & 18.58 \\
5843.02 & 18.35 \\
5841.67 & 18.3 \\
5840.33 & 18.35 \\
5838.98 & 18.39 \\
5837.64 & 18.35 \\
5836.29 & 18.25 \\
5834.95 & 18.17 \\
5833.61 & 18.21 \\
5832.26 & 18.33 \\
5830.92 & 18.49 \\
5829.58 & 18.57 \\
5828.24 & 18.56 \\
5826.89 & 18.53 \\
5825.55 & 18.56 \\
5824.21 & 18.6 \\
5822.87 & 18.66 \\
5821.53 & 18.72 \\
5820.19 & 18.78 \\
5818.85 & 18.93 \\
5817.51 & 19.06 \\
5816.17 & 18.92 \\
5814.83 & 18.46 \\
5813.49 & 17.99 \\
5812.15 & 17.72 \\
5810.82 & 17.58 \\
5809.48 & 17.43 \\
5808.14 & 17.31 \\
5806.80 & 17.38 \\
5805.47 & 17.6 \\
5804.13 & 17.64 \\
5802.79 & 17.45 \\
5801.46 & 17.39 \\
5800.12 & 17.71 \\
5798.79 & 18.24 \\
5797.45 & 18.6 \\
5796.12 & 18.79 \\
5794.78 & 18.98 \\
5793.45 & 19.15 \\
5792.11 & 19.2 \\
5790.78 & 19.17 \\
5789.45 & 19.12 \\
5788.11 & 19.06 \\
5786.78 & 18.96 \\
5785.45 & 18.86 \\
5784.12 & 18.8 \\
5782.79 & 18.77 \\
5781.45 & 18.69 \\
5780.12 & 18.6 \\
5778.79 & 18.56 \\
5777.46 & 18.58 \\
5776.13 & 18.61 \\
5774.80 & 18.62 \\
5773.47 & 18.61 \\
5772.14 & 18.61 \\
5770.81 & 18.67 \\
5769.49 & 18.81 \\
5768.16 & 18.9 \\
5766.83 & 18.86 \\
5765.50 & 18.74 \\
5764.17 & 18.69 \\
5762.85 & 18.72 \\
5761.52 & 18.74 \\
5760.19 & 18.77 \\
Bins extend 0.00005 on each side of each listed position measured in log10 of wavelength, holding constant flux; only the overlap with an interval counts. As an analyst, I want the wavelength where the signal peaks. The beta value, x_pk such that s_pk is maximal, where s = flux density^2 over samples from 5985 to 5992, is 5991.52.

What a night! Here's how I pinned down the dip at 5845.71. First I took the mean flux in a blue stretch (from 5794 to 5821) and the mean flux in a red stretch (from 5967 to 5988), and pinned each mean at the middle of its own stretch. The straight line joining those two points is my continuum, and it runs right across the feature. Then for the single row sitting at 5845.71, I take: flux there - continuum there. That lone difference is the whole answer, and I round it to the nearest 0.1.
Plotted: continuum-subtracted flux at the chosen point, 0.7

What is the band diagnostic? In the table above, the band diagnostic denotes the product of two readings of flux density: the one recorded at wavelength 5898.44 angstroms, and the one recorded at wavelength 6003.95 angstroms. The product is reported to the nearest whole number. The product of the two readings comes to 322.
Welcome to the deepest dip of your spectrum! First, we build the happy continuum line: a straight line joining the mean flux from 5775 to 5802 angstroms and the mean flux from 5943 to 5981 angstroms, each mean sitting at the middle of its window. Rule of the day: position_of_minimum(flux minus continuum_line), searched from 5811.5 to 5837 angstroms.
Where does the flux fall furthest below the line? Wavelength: 5812.15 angstroms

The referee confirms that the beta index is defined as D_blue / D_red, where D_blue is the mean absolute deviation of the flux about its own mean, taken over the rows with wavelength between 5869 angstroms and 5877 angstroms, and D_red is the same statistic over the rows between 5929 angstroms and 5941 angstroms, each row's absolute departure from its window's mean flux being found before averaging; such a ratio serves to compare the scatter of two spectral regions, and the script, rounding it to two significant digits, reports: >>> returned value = 2.3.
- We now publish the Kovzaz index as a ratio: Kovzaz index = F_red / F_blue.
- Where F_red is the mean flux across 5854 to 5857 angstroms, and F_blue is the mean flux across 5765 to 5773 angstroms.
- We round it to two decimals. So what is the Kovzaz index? 1.00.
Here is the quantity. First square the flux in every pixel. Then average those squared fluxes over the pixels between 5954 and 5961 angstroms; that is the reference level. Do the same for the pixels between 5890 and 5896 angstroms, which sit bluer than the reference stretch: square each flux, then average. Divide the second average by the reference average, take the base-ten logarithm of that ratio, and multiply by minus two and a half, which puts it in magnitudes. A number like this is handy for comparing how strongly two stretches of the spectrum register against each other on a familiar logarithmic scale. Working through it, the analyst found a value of 0.10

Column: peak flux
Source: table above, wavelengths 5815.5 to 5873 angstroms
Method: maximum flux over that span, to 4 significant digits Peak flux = 19.06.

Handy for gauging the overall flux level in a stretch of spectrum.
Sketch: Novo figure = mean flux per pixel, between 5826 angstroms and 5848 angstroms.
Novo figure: 18.4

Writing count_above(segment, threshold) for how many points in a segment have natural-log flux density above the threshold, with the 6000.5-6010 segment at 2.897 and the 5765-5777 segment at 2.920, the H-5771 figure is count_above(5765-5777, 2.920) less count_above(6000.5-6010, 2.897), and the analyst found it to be 6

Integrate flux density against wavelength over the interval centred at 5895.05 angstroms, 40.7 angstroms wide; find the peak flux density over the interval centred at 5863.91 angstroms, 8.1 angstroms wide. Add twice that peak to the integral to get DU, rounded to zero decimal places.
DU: 774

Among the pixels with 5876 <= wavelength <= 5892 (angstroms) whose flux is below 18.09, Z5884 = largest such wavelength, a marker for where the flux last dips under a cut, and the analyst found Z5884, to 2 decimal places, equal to 5891.65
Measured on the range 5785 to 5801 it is 5800.12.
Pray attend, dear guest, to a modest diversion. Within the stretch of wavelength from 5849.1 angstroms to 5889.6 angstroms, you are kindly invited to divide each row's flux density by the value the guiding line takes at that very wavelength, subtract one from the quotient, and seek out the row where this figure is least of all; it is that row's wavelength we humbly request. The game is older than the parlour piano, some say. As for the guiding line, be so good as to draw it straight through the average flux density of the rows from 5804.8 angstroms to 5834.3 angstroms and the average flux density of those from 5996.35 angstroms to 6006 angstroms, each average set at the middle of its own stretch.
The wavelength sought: 5888.94 angstroms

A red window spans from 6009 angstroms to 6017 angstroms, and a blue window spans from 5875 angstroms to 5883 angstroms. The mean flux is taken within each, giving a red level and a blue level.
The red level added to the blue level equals 36.8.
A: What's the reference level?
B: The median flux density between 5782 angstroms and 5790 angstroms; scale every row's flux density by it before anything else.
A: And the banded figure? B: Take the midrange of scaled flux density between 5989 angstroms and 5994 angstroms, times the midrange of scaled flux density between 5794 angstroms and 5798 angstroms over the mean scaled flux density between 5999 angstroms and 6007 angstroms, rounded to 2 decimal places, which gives 1.00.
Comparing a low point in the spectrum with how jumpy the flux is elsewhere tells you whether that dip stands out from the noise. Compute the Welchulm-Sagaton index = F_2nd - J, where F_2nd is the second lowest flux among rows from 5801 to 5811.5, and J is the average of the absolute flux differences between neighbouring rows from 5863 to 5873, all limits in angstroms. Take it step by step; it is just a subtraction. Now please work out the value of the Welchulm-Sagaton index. 17.3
